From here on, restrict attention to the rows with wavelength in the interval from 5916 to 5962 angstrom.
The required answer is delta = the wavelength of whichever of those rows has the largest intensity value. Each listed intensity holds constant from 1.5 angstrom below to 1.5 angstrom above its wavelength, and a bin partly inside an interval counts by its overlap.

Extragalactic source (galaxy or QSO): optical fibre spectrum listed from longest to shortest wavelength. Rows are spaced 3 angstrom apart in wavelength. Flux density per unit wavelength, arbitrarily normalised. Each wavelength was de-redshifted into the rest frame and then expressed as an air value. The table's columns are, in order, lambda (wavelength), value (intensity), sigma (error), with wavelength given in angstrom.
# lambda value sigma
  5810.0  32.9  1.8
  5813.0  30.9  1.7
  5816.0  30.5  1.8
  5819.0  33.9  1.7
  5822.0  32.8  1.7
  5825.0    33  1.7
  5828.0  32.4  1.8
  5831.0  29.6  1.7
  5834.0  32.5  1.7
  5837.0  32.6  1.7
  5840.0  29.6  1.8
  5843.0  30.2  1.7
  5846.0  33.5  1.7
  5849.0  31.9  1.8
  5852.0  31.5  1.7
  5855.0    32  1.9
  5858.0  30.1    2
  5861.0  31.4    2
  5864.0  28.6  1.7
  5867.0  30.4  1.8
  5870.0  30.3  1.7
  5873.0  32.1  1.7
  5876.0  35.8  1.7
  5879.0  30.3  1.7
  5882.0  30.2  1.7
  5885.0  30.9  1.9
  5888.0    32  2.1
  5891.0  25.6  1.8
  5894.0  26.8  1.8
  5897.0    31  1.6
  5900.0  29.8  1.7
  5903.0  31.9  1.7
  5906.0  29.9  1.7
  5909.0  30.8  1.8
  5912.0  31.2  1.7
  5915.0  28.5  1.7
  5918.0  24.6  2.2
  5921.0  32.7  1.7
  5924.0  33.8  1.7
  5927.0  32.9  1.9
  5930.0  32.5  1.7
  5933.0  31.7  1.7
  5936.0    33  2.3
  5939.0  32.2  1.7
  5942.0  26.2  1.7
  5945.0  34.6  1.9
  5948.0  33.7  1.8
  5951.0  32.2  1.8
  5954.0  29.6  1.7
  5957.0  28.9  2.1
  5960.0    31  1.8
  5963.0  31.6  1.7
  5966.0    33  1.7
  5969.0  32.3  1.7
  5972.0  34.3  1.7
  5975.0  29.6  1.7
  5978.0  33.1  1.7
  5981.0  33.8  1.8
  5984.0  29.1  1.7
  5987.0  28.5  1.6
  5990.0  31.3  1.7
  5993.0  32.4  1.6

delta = 5945.0 angstrom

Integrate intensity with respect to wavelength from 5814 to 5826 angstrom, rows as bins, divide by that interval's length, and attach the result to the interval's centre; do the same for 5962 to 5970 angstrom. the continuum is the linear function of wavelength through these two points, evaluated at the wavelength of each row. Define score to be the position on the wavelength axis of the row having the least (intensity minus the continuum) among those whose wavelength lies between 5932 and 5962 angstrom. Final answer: 5942.0 angstrom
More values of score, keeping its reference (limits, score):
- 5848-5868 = 5864.0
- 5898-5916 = 5915.0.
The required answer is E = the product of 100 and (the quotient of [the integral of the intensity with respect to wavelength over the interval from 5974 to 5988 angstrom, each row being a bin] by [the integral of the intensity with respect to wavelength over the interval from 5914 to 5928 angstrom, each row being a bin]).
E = 102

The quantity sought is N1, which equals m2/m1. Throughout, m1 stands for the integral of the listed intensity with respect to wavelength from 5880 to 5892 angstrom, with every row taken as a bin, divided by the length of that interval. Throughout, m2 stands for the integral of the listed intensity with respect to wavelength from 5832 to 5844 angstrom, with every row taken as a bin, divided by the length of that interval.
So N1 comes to 1.04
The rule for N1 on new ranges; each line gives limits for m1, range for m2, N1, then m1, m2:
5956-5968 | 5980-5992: 0.98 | 31.3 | 30.6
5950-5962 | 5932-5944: 1.02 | 30.4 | 30.9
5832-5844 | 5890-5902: 0.92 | 31.2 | 28.6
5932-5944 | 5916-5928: 1.00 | 30.9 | 30.8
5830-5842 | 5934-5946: 1.01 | 31.1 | 31.4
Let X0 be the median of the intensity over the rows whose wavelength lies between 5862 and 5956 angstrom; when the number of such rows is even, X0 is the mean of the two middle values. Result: 31.0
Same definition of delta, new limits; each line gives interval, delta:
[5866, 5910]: 5876.0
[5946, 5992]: 5972.0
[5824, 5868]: 5846.0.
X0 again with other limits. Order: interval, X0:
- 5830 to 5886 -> 30.9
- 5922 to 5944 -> 32.5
